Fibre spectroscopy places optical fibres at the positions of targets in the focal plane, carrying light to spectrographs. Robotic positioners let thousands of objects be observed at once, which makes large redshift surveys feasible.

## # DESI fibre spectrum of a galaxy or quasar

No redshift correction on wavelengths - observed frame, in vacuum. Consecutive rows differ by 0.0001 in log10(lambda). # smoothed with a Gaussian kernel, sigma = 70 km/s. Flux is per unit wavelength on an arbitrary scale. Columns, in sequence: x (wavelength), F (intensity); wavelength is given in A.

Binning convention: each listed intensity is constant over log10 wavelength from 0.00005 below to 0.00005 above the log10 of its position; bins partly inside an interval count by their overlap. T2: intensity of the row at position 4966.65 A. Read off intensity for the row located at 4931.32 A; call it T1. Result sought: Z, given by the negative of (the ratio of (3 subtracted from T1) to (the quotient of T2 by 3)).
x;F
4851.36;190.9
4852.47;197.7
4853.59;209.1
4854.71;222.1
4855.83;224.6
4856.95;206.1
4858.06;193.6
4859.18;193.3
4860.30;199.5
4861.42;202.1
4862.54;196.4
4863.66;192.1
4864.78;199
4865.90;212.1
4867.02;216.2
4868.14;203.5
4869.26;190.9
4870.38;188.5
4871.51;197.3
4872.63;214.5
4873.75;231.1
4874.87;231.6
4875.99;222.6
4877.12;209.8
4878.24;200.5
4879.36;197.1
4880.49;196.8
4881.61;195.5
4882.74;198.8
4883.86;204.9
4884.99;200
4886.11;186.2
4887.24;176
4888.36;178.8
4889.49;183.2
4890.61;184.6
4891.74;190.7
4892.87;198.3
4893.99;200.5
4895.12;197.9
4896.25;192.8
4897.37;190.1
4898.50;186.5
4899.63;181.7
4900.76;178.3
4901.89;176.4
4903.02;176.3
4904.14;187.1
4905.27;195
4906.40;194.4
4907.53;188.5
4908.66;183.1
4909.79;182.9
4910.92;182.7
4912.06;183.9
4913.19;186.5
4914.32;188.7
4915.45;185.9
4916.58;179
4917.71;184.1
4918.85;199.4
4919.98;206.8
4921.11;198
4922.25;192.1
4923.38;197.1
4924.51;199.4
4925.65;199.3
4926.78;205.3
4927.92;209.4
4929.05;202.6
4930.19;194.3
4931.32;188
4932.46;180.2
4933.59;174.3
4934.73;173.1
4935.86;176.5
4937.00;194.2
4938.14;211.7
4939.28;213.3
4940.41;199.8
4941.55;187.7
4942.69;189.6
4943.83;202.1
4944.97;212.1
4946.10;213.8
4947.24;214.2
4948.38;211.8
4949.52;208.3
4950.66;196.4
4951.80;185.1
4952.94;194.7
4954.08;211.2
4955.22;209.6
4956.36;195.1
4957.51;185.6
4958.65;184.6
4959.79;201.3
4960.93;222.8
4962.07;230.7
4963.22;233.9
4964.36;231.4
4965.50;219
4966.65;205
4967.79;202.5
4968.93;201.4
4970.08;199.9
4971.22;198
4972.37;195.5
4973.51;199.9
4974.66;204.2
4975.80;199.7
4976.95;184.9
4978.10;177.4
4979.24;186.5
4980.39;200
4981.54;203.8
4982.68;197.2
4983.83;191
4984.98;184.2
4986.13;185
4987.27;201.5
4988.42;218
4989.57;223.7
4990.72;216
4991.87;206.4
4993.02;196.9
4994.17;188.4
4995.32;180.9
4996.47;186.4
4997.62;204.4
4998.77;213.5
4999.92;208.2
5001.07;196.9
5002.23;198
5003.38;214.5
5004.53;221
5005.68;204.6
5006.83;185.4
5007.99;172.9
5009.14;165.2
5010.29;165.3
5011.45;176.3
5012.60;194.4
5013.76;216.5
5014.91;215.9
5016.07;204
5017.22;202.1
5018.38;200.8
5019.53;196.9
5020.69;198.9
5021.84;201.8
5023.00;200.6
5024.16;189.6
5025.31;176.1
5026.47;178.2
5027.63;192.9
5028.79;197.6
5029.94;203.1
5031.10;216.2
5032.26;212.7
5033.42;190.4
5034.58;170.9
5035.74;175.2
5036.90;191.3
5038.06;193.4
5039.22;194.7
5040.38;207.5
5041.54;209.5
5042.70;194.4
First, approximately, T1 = 188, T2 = 205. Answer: -2.71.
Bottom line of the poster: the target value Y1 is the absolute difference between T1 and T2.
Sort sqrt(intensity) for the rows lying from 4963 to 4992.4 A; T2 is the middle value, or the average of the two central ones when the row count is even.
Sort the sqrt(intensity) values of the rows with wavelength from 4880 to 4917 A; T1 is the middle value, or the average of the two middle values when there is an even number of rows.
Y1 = 0.51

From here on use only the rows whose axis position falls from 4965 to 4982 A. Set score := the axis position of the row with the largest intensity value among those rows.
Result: 4965.50 A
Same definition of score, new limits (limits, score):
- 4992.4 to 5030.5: 5004.53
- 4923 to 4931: 4927.92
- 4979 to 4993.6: 4989.57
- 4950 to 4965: 4963.22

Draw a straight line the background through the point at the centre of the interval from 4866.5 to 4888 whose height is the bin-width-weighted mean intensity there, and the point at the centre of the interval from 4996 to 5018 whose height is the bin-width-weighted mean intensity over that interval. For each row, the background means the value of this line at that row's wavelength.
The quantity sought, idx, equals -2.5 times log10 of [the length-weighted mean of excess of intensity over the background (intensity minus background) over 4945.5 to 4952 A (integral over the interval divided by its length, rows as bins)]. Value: -2.0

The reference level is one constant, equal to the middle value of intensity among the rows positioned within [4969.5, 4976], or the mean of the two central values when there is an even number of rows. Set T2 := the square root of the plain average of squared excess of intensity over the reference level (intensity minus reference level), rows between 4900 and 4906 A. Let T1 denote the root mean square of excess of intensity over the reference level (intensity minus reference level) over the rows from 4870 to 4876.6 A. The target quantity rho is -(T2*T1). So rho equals -408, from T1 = 22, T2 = 18.7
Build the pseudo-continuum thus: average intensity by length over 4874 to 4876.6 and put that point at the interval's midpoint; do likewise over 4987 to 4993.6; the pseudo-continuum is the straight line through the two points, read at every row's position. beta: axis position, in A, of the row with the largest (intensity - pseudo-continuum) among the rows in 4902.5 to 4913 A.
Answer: 4905.27 A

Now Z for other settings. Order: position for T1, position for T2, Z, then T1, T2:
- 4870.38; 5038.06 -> -2.88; 188.5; 193.4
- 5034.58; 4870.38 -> -2.67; 170.9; 188.5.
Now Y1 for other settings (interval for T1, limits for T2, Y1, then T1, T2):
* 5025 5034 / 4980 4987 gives 0.04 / 14.0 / 13.9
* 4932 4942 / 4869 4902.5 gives 0.30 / 13.7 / 14.0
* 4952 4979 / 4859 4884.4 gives 0.06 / 14.2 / 14.1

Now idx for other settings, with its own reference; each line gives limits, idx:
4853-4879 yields -1.3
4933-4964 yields -0.5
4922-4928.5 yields 5.5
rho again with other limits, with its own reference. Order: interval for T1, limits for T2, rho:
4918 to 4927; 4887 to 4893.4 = -71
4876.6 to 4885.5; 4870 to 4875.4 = -97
